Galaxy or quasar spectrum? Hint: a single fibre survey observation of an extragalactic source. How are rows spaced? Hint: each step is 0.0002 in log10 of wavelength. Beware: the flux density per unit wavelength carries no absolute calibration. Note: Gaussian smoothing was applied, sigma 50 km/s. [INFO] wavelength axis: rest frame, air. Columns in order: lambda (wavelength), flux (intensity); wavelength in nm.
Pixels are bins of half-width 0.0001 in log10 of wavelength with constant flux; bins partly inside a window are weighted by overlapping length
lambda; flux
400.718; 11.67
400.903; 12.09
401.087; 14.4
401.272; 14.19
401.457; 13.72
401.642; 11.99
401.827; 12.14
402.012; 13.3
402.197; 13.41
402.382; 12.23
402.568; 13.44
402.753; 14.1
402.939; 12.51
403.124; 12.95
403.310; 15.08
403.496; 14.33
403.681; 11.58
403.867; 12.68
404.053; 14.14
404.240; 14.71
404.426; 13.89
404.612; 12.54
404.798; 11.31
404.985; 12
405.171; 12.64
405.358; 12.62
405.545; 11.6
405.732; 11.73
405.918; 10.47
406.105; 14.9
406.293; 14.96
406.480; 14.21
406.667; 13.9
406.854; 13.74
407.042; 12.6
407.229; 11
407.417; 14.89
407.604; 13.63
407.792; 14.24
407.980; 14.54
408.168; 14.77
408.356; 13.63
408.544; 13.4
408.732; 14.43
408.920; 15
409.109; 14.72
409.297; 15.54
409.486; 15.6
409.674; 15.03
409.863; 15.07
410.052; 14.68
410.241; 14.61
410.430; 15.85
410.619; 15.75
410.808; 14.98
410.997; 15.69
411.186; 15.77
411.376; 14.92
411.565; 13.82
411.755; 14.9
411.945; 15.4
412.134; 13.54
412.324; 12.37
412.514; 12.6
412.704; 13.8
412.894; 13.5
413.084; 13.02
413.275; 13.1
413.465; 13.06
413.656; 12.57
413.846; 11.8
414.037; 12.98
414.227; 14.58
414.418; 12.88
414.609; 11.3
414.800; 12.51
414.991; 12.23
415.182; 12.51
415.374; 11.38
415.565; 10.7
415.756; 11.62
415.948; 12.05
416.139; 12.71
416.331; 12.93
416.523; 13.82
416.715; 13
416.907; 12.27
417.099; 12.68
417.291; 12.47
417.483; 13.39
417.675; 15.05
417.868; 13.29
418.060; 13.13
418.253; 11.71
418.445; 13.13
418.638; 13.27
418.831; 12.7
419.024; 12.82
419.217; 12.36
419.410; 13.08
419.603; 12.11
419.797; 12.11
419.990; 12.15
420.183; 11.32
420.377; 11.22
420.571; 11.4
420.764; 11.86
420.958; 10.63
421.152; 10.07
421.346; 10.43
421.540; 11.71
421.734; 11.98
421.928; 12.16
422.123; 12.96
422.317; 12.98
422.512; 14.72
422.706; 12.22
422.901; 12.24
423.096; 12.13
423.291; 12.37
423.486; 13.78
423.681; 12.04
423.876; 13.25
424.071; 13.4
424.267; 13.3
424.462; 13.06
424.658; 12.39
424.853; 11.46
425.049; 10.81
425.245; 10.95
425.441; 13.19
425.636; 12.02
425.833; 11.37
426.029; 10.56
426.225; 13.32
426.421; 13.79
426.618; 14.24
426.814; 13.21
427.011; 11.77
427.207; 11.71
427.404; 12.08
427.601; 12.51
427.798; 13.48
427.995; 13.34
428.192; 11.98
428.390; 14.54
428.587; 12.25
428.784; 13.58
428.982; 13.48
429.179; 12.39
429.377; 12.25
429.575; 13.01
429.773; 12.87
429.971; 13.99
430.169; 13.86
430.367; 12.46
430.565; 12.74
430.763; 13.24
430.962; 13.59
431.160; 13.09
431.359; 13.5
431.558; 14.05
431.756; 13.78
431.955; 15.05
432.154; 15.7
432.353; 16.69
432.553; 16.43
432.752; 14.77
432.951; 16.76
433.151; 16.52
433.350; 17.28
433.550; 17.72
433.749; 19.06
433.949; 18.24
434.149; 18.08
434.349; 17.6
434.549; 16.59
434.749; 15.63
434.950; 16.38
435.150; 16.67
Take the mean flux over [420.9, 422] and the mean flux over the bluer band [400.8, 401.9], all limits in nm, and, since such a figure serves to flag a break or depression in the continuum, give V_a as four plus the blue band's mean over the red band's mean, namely 5.17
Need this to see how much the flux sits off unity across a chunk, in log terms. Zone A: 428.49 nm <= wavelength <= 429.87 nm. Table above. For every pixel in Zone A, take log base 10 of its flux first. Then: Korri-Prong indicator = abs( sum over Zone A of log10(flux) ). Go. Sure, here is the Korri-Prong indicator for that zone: 7.76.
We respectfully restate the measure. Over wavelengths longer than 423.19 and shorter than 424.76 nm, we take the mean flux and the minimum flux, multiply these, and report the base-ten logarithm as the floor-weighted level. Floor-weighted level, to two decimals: 2.19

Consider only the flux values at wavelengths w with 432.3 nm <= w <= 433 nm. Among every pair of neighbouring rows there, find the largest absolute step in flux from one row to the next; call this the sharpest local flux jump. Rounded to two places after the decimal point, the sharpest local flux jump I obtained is 1.99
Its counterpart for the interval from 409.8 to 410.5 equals 1.24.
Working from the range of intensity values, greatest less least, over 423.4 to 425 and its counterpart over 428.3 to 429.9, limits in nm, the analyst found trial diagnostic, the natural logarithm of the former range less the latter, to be -3.5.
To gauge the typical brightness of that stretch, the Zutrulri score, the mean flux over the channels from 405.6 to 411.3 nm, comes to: 14.3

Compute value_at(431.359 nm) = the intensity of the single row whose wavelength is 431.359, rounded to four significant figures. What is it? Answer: 13.50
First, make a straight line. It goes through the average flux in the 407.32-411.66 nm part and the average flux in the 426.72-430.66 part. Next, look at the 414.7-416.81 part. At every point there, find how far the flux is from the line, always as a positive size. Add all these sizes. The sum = 20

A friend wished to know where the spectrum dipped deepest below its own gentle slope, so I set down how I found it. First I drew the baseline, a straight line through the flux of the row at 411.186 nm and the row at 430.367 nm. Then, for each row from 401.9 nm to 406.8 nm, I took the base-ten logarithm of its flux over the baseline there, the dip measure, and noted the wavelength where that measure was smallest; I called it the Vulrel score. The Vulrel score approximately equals 405.918 nm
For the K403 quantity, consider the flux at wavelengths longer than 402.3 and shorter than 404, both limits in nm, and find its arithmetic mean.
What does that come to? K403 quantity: 13.2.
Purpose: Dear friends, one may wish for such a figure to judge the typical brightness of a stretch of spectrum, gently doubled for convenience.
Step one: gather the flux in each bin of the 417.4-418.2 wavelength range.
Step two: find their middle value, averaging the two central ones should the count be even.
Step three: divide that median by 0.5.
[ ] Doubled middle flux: 26.7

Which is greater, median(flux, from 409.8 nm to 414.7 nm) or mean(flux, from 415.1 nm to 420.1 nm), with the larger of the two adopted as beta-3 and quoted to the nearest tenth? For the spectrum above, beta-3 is 13.8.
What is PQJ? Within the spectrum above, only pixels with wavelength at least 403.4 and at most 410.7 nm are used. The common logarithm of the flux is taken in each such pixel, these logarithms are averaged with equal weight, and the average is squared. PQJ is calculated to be 1.29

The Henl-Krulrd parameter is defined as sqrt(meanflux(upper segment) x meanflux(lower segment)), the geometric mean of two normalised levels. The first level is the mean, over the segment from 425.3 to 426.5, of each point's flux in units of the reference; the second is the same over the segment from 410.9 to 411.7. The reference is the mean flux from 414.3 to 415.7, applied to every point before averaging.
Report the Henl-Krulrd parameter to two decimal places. 1.14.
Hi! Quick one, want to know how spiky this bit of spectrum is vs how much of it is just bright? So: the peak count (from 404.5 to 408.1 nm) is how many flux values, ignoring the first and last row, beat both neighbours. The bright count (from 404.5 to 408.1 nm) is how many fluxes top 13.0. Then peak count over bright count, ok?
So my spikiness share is 0.44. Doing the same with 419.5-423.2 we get 4.00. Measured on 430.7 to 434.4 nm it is 0.26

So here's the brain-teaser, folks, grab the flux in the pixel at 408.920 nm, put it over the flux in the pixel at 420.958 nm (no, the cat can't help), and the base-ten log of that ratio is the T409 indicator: 0.15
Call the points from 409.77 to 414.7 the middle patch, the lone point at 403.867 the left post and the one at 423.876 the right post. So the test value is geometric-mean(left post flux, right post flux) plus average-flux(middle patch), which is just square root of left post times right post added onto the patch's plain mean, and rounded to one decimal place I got 26.9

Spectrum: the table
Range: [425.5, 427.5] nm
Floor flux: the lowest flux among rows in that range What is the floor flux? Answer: 10.56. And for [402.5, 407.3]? 10.47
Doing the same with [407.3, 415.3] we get 11.3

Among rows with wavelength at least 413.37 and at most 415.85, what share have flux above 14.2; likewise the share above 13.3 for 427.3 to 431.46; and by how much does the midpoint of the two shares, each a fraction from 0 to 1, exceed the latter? -0.18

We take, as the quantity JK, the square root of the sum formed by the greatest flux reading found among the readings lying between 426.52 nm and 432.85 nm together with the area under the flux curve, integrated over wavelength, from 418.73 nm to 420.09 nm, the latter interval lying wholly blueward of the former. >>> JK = 5.8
